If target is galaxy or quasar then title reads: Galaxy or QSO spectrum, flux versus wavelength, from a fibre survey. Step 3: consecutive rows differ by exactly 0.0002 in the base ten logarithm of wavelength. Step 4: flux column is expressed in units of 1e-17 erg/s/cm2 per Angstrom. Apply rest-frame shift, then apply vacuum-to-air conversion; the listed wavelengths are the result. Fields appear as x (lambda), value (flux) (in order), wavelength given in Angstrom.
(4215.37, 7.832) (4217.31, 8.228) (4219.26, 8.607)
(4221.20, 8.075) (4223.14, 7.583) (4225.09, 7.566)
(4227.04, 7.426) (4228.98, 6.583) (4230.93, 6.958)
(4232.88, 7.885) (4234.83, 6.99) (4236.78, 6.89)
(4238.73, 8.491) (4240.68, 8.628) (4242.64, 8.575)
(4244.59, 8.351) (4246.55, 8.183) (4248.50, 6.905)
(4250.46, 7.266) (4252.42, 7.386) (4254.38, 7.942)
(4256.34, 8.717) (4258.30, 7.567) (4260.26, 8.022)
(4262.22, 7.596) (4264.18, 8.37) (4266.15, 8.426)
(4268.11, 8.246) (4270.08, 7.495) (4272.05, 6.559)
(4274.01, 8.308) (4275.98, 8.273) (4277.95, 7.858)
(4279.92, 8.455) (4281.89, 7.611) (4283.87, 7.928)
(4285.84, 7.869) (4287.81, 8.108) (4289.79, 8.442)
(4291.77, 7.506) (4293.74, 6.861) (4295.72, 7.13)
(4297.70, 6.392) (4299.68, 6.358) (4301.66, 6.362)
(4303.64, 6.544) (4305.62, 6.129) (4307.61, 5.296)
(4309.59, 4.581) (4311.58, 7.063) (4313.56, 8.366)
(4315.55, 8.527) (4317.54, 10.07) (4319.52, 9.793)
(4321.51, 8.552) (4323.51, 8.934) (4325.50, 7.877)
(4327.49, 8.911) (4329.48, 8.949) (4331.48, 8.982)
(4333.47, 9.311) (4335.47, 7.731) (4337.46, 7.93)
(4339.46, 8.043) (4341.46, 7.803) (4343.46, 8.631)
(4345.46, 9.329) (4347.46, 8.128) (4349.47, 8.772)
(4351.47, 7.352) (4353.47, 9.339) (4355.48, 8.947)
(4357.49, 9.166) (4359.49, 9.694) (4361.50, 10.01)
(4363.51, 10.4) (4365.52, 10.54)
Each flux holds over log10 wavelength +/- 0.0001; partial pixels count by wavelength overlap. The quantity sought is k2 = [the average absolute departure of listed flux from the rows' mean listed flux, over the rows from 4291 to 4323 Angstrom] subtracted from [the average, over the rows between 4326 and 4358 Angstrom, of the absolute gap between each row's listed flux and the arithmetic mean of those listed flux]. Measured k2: -0.62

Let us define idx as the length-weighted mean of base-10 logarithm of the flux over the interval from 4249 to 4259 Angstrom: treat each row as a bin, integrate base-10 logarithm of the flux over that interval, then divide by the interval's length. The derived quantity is 0.887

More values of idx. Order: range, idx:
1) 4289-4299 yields 0.856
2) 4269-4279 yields 0.885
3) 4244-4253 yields 0.879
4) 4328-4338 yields 0.935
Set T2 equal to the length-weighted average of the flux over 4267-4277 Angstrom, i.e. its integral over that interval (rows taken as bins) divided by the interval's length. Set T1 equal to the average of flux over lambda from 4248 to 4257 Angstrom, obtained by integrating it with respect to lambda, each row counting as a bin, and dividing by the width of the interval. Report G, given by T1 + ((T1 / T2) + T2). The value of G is 16.4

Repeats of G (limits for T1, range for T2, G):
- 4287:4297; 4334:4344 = 16.6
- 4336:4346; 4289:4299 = 16.6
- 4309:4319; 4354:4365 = 18.4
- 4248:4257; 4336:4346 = 16.8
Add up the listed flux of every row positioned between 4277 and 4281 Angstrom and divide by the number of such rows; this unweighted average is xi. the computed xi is 8.2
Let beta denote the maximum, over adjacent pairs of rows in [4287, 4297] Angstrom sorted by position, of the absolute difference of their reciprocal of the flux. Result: 0.0148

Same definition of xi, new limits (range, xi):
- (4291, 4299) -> 7.0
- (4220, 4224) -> 7.8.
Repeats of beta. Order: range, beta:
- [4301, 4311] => 0.0295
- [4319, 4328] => 0.0150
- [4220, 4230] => 0.0172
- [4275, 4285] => 0.0131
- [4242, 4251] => 0.0226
